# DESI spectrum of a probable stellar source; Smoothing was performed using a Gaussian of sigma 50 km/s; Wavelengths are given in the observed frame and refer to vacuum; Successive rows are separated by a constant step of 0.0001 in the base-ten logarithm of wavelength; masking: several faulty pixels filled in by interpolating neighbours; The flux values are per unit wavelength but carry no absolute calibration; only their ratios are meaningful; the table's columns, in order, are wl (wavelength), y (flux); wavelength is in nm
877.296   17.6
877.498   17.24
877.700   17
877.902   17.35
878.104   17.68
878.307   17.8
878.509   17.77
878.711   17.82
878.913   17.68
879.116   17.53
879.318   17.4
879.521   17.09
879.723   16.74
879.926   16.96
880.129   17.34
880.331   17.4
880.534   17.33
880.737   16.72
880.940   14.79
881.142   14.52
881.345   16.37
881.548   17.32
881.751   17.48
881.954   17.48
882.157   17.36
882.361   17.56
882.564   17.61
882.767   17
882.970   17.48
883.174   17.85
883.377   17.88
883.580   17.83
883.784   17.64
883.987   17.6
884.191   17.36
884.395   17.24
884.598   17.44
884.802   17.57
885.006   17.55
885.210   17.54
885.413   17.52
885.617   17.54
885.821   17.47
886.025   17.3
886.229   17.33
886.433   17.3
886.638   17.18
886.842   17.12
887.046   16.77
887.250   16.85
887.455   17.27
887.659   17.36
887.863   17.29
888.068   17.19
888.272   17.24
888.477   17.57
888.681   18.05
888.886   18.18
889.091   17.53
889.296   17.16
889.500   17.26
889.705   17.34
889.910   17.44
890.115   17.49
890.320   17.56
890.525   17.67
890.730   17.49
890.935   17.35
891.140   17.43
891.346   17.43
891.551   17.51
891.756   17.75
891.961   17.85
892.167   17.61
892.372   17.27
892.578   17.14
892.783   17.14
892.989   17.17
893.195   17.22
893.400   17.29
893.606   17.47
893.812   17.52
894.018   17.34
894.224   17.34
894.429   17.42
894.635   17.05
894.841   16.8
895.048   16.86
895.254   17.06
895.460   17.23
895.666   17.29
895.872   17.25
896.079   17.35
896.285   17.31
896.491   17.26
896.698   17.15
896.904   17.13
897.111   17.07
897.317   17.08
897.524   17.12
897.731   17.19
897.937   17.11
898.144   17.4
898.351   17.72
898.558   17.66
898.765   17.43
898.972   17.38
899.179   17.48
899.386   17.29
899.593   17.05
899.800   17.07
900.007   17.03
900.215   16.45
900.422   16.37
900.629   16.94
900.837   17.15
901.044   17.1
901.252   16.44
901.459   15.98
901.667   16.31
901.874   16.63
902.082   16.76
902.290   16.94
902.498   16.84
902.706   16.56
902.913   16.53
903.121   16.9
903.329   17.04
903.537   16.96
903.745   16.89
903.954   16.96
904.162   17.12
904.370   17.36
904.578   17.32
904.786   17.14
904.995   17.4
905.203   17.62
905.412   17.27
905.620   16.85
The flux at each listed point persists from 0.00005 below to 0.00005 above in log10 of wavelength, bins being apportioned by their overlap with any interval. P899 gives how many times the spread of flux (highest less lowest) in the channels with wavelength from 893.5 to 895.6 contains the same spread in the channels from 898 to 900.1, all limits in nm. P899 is 1.0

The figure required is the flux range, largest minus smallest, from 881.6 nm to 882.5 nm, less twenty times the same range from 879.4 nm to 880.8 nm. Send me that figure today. -13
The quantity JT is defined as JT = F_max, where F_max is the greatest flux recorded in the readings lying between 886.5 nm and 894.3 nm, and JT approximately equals 18.18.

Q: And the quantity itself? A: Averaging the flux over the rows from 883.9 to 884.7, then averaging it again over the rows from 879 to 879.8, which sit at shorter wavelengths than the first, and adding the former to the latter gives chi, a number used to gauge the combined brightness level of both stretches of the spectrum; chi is 34.6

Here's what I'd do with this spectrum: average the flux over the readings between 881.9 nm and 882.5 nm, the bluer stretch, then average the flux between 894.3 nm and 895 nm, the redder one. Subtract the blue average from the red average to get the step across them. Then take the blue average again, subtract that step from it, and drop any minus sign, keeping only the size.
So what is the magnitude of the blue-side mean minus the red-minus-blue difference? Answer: 17.8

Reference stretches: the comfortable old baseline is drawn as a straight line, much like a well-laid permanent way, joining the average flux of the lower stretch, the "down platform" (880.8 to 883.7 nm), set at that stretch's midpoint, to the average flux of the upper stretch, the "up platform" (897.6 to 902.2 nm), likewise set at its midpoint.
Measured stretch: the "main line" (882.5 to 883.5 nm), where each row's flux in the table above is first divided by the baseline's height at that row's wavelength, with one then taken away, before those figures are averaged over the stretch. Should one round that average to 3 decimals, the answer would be 0.031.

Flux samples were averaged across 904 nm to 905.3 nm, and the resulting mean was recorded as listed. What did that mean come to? 17.3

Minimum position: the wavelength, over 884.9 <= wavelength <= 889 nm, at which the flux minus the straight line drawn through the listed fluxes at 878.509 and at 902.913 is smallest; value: 887.046 nm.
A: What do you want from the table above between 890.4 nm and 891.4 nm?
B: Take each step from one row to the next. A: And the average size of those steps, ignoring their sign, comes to 0.10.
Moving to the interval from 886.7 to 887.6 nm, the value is 0.28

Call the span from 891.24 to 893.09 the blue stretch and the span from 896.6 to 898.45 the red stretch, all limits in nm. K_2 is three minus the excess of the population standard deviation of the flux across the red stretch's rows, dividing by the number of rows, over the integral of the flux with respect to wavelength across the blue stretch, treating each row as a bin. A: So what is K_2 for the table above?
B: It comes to 35.0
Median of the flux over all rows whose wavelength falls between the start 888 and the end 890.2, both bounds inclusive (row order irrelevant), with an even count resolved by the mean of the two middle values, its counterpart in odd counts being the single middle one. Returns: 17.4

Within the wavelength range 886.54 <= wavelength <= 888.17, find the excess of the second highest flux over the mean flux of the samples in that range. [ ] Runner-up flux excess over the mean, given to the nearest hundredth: 0.16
